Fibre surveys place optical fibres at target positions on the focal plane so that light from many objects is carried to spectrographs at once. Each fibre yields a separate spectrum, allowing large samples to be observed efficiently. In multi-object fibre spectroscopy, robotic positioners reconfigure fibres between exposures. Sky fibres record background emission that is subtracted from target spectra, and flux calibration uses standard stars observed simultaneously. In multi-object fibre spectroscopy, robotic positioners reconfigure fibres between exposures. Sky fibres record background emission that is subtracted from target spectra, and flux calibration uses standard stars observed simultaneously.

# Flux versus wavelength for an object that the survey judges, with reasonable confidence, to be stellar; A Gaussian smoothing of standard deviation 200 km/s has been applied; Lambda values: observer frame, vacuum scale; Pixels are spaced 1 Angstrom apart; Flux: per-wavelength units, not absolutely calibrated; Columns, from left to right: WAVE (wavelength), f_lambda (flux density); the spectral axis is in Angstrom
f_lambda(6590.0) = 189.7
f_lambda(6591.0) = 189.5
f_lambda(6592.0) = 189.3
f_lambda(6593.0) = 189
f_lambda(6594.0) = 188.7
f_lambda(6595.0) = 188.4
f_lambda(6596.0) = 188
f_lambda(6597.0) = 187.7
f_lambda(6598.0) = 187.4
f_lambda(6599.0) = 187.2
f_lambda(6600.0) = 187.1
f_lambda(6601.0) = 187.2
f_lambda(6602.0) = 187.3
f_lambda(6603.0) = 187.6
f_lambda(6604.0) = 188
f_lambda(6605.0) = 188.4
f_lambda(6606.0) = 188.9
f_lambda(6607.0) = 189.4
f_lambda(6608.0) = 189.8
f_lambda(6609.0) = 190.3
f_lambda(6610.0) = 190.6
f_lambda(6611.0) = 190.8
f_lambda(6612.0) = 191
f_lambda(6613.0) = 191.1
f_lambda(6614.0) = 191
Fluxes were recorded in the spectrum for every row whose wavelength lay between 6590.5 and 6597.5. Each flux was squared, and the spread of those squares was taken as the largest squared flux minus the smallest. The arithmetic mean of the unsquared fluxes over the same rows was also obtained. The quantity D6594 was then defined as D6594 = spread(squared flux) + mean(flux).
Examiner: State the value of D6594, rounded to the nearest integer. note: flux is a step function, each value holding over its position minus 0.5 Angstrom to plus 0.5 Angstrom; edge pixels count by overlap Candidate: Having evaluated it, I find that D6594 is 868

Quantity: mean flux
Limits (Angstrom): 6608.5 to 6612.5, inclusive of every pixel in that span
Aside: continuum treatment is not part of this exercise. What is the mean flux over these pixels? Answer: 191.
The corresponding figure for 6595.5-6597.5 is 188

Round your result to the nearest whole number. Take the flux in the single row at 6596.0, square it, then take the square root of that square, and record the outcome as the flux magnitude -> 188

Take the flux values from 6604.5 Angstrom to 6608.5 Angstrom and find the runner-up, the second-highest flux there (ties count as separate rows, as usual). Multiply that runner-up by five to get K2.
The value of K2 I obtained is 947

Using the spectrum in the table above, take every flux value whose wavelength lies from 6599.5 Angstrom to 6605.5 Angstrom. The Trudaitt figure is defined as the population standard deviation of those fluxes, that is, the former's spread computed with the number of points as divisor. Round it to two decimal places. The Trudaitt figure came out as 0.47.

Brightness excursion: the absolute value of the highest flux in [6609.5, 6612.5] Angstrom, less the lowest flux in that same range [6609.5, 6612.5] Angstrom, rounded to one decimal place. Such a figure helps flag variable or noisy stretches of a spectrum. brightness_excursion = 0.4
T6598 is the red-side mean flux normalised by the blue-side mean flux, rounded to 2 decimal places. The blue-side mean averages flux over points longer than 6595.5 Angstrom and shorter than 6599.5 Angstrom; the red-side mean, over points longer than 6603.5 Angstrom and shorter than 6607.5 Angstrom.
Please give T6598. 1.01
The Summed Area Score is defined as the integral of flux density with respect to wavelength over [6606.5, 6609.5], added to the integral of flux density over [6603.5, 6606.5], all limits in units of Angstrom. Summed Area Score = 1135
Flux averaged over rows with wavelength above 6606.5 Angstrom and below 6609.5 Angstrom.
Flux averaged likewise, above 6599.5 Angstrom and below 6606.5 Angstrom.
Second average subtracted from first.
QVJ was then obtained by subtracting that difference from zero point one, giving -1.9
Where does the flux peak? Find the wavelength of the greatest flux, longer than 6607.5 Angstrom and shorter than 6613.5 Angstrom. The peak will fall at 6613.0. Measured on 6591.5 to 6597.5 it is 6592.0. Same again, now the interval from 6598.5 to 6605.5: 6605.0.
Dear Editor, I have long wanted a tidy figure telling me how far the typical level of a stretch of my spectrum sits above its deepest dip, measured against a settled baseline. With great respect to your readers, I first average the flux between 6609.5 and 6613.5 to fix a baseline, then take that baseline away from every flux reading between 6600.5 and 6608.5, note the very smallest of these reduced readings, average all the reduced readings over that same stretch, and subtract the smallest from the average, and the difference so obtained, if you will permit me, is 1.1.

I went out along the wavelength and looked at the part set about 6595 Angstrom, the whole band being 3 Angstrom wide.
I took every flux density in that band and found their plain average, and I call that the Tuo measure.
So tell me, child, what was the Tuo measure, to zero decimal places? 188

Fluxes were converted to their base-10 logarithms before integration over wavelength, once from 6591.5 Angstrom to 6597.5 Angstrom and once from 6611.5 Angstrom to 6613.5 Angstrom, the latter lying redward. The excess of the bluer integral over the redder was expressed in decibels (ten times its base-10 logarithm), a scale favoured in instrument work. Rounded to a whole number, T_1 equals 10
